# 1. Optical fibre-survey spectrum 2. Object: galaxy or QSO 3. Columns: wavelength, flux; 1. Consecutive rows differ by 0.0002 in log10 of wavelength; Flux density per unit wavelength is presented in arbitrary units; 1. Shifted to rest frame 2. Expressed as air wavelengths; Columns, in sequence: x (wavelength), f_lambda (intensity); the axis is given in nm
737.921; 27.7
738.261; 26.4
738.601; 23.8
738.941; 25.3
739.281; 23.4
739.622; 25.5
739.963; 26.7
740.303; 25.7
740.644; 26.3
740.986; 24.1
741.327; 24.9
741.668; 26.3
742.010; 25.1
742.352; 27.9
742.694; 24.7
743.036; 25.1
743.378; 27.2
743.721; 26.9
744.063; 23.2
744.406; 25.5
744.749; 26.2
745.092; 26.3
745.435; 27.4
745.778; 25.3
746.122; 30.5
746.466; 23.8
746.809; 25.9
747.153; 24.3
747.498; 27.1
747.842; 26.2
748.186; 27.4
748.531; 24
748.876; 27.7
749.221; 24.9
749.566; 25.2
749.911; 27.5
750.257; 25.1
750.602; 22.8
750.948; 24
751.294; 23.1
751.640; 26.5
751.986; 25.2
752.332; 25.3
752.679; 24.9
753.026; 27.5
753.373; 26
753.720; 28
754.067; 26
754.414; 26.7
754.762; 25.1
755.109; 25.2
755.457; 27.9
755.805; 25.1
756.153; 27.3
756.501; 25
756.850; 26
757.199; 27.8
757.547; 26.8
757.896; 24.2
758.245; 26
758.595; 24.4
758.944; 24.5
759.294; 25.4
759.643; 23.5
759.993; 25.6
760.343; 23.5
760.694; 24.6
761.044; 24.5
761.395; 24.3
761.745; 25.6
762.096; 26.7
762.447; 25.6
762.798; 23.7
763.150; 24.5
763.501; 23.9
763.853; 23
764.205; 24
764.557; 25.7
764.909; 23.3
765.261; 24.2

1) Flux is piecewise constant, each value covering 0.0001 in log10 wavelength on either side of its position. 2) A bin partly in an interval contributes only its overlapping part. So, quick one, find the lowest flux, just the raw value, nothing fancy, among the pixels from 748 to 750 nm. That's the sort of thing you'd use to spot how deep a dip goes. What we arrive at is 24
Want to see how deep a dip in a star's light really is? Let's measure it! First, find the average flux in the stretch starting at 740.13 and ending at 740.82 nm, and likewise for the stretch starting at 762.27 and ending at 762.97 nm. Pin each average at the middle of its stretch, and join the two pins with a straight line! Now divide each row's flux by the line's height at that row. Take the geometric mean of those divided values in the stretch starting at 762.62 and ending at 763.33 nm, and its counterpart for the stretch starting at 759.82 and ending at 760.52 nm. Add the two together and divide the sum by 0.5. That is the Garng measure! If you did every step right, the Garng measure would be 3.93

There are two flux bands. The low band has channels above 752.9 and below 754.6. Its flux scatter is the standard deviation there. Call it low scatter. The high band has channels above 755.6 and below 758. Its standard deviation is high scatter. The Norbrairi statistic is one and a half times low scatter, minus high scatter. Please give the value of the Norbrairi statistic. 0.0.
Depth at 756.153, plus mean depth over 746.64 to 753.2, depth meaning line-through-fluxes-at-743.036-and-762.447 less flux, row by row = -2.1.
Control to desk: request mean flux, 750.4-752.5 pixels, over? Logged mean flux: 24.5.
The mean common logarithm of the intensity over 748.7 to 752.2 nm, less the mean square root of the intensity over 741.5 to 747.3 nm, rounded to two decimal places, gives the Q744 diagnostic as -3.69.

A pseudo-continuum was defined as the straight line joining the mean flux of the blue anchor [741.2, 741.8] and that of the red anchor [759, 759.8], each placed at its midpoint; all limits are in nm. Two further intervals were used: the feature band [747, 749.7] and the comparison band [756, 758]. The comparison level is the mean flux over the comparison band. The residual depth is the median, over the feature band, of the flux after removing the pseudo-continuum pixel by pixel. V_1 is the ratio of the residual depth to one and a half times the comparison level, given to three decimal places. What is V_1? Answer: 0.014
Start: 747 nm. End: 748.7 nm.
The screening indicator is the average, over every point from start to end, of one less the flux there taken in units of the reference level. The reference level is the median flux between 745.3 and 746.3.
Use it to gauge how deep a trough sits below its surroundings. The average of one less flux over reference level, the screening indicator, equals 0.058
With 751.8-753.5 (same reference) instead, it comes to 0.059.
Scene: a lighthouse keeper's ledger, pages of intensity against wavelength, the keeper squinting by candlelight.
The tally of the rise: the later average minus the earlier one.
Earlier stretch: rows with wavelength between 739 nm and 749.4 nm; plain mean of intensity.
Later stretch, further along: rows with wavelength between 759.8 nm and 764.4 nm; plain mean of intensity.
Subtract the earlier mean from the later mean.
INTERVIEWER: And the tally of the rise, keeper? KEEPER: -1.3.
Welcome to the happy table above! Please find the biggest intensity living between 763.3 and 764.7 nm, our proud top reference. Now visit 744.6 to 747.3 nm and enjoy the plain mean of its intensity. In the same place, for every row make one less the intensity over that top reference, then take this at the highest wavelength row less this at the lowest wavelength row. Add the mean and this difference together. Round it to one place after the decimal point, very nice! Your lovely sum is 26.3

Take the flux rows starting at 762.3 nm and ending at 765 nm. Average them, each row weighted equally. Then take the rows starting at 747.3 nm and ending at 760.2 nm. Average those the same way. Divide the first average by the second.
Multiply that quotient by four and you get 3.77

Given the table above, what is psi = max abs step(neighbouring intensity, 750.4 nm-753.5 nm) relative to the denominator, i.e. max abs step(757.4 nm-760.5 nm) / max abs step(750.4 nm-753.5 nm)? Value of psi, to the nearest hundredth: 0.76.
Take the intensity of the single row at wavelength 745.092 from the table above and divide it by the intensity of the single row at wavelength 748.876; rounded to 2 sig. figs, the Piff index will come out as 0.95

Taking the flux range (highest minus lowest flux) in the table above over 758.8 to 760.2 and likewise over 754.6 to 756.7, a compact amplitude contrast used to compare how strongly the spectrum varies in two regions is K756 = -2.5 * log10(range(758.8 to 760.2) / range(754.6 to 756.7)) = 0.35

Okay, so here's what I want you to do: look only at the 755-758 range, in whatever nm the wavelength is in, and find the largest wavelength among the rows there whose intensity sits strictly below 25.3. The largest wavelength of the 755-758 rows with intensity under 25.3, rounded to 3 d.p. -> 757.896 nm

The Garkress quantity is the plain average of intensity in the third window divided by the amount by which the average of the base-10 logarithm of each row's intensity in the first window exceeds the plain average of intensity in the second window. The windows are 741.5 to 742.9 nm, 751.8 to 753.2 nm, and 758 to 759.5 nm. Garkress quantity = -1.03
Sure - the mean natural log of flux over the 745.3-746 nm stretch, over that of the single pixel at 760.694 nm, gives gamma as 1.02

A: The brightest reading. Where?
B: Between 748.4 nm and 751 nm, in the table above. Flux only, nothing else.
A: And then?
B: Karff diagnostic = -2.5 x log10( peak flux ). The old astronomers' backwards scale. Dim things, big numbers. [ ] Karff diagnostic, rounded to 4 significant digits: -3.606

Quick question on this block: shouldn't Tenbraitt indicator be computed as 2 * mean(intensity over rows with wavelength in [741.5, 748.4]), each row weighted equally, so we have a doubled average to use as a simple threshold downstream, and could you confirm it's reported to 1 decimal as 52.2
